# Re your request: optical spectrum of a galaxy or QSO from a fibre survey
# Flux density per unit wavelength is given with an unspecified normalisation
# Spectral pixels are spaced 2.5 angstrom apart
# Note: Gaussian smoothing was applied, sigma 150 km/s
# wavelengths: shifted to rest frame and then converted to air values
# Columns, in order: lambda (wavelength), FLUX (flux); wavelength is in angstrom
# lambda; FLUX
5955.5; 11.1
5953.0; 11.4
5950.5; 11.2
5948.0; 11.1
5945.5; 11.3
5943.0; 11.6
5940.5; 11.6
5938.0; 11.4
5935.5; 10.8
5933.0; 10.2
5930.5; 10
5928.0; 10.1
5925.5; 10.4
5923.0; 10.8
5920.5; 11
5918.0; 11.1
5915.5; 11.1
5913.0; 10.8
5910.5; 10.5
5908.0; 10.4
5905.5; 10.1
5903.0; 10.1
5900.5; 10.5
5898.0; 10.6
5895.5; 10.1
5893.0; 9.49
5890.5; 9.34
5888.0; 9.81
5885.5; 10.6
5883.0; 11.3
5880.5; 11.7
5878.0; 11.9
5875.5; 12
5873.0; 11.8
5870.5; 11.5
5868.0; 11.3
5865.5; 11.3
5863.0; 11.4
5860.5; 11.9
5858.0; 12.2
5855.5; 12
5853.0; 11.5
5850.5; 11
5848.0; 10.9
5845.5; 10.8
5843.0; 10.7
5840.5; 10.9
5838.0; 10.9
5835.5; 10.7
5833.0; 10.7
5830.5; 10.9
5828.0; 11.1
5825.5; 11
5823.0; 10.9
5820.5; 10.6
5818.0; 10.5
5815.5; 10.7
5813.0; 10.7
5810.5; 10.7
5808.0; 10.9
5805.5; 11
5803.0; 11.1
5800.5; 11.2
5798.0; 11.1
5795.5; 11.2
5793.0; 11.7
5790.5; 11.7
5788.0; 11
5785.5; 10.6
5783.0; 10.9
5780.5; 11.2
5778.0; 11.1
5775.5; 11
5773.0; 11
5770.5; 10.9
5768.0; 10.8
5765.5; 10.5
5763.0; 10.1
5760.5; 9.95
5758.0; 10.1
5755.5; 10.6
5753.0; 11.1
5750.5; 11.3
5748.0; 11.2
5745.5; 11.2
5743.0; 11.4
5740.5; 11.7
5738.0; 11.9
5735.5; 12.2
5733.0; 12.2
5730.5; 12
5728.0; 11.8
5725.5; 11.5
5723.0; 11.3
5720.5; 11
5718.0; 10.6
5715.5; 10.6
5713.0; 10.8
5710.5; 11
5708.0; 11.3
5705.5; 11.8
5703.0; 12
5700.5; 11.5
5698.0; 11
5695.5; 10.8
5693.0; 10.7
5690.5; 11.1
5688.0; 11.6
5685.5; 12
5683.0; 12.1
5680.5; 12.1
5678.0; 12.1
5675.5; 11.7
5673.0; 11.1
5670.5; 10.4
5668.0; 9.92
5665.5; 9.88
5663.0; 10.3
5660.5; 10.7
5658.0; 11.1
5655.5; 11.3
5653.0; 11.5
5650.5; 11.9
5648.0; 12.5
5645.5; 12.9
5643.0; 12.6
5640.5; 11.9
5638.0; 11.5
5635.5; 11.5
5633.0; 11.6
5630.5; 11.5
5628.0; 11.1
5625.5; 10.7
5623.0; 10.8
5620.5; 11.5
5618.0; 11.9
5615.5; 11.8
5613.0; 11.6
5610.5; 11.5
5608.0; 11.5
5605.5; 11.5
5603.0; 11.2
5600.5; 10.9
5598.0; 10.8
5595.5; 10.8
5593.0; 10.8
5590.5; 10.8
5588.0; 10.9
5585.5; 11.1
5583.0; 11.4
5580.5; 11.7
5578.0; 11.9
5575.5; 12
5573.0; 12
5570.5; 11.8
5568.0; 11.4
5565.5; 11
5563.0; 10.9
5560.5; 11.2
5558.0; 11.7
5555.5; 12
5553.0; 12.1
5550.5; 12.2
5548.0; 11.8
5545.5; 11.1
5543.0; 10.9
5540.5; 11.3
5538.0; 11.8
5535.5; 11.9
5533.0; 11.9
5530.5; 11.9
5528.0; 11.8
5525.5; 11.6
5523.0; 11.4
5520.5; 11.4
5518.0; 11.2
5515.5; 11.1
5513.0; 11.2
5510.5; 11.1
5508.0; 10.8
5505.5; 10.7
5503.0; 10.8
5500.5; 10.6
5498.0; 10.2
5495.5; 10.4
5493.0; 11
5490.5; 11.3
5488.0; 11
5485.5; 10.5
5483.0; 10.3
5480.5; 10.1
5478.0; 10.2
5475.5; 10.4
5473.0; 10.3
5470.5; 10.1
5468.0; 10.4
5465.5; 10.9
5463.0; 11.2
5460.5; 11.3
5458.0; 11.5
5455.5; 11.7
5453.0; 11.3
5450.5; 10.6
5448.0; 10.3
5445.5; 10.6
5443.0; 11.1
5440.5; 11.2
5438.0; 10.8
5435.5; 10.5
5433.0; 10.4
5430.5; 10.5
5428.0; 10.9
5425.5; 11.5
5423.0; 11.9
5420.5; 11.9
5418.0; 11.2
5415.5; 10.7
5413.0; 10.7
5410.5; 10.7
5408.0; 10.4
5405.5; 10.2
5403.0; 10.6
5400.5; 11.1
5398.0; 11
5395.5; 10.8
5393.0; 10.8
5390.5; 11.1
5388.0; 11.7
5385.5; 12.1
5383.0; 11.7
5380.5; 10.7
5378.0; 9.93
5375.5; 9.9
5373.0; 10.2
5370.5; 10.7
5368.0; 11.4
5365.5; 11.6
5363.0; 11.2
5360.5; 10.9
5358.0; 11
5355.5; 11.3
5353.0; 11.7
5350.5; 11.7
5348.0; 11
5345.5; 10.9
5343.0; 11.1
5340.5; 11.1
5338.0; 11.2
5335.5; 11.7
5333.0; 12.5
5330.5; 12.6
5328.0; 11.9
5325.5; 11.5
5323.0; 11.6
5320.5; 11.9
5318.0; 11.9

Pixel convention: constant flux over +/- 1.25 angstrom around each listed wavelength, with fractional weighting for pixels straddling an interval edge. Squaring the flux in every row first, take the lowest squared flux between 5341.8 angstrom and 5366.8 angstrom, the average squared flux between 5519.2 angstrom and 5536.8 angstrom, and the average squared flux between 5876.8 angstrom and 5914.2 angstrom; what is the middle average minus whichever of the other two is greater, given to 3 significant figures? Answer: 18.1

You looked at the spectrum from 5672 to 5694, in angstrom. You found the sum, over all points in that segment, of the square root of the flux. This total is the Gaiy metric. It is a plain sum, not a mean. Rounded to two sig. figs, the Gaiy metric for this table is 31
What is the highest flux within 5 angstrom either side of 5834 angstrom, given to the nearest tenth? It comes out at 10.9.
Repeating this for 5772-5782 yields 11.2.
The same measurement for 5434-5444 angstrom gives 11.2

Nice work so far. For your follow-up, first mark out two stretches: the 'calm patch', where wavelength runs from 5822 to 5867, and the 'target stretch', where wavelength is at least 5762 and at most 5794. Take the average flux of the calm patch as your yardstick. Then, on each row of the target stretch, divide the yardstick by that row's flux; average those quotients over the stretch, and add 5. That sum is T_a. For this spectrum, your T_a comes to 6.02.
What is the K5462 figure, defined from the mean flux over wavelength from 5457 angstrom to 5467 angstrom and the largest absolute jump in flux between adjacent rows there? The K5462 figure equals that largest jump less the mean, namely -10.9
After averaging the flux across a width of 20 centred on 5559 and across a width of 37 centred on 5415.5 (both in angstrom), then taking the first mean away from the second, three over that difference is -5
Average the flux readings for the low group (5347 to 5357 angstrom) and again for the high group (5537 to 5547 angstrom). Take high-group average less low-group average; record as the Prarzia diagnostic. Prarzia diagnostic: -0.15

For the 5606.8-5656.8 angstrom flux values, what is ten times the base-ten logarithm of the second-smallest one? 10.3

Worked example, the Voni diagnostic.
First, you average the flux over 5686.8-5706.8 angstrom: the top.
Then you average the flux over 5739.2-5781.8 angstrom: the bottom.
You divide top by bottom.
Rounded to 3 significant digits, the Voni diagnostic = 1.04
